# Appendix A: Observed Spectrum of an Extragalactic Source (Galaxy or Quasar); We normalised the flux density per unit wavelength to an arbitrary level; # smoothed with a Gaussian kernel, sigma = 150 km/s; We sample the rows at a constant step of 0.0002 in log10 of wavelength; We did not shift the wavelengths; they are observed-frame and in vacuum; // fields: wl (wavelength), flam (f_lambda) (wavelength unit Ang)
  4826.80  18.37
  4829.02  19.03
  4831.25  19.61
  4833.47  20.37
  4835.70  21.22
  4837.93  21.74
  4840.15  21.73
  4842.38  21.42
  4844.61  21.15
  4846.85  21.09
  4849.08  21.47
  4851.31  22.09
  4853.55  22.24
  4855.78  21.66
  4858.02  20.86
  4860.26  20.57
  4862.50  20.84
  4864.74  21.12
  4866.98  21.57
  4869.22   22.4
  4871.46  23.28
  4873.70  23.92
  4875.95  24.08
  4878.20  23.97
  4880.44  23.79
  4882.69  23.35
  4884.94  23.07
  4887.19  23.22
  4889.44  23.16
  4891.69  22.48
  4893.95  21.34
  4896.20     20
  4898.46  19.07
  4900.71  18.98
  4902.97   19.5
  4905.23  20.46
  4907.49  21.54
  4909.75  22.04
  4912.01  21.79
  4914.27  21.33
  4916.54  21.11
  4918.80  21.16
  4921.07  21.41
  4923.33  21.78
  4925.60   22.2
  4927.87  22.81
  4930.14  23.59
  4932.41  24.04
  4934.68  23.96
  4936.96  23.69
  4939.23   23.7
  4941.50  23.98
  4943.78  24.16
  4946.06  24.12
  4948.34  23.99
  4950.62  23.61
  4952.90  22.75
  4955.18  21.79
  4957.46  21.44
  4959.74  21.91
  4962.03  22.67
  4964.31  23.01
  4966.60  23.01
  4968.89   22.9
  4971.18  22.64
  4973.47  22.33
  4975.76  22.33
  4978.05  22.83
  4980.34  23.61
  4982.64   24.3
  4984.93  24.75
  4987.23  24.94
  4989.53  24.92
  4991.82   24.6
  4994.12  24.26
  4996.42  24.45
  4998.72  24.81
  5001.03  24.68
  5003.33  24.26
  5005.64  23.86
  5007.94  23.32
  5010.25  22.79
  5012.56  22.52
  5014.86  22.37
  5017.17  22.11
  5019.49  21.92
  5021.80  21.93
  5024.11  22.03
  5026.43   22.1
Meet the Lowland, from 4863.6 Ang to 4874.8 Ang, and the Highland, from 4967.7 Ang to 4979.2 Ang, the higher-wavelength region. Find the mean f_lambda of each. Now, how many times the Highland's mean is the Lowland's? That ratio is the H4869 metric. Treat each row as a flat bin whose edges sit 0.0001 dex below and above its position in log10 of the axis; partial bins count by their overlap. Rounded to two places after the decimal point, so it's 0.99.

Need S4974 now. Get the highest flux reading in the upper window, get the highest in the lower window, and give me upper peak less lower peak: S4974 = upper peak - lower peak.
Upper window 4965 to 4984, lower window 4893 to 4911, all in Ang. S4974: 2.3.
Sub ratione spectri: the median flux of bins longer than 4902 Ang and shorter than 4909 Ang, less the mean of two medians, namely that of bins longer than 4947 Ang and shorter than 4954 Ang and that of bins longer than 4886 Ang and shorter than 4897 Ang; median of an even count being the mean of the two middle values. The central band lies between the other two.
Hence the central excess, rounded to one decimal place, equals -2.6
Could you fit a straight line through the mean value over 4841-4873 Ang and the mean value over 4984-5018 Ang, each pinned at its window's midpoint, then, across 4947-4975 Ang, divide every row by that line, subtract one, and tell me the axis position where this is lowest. 4957.46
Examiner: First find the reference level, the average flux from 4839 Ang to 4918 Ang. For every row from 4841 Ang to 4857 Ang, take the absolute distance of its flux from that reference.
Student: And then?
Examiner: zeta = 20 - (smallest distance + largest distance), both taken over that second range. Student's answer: 19.2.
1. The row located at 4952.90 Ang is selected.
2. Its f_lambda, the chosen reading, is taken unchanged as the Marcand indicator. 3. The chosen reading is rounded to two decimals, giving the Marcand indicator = 22.75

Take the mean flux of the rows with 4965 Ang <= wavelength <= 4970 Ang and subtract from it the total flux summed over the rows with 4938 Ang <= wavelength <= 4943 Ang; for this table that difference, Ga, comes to -25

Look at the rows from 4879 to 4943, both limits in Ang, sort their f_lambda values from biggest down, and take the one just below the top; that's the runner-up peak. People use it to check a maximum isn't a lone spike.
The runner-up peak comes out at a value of 23.98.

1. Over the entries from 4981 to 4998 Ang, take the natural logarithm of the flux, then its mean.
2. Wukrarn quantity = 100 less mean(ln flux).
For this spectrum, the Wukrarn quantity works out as 96.8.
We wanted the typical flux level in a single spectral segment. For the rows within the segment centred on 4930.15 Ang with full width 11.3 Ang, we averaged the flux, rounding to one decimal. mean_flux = 23.3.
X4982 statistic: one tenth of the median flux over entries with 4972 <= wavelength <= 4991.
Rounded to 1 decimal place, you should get 2.4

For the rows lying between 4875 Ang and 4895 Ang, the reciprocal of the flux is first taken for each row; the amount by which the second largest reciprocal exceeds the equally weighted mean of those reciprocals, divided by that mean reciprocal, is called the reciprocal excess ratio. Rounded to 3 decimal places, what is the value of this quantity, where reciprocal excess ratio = 0.029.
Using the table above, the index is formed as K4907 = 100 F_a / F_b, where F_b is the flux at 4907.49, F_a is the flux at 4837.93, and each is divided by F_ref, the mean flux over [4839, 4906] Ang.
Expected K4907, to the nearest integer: 101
